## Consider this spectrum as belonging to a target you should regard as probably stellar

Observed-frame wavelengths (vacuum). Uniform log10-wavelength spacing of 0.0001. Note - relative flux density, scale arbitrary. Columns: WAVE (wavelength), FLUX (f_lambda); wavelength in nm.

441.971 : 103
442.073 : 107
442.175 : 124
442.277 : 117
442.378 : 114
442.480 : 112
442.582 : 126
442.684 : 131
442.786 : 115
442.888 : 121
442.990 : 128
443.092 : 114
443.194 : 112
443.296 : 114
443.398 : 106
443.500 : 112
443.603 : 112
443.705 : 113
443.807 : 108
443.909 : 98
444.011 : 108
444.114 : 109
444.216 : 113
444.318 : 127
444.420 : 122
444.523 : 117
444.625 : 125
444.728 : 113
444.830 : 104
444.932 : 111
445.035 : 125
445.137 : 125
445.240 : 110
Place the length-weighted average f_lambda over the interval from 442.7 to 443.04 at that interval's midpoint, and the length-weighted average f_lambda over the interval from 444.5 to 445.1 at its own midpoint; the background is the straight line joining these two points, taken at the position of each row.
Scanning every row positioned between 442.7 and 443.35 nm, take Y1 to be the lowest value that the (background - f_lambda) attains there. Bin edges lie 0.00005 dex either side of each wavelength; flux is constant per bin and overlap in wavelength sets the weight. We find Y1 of -6.1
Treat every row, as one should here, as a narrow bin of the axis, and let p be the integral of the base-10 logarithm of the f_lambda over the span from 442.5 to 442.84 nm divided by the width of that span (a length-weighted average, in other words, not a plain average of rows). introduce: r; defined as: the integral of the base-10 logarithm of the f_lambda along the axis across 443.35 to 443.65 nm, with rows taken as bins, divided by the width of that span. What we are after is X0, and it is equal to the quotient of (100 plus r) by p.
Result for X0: 48.9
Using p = 2.09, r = 2.04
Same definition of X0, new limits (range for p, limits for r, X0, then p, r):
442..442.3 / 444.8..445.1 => 49.7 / 2.06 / 2.06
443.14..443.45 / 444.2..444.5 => 49.9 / 2.05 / 2.08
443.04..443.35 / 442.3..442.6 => 49.7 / 2.06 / 2.07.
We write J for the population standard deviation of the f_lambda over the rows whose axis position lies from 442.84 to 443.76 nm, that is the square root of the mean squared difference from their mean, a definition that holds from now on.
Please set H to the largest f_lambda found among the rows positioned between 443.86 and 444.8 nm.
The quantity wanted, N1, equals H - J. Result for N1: 121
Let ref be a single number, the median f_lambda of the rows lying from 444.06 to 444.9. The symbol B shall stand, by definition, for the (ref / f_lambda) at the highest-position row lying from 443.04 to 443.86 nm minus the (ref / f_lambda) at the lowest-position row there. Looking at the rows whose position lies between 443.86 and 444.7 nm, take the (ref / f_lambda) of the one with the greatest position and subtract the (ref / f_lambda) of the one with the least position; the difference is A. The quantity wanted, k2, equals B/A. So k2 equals -0.2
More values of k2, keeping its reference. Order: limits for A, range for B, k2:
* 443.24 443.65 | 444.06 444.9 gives 2.8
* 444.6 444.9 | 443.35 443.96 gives 0.5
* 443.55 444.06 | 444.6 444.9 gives 4.9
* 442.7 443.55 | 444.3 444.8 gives 4.2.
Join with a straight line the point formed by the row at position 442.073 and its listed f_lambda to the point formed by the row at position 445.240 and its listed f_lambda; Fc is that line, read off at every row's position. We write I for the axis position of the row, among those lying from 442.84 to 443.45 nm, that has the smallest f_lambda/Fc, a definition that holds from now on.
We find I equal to 443.398 nm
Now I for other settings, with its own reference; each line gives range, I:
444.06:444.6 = 444.114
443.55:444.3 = 443.909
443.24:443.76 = 443.398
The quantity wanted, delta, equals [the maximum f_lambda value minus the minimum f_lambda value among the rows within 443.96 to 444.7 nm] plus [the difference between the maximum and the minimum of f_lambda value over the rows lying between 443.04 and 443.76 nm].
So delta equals 27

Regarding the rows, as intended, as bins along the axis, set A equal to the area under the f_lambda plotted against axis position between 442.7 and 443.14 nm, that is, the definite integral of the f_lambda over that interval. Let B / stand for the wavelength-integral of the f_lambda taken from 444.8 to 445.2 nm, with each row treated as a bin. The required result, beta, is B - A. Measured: -6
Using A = 53.0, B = 46.7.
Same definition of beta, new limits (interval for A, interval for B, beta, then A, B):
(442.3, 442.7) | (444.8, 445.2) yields -1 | 47.9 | 46.7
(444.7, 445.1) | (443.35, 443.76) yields 0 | 45.6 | 45.4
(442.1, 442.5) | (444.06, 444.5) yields 5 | 46.7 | 51.7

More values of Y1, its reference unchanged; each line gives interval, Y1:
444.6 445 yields -8.3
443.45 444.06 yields 6.6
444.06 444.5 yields -9.4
